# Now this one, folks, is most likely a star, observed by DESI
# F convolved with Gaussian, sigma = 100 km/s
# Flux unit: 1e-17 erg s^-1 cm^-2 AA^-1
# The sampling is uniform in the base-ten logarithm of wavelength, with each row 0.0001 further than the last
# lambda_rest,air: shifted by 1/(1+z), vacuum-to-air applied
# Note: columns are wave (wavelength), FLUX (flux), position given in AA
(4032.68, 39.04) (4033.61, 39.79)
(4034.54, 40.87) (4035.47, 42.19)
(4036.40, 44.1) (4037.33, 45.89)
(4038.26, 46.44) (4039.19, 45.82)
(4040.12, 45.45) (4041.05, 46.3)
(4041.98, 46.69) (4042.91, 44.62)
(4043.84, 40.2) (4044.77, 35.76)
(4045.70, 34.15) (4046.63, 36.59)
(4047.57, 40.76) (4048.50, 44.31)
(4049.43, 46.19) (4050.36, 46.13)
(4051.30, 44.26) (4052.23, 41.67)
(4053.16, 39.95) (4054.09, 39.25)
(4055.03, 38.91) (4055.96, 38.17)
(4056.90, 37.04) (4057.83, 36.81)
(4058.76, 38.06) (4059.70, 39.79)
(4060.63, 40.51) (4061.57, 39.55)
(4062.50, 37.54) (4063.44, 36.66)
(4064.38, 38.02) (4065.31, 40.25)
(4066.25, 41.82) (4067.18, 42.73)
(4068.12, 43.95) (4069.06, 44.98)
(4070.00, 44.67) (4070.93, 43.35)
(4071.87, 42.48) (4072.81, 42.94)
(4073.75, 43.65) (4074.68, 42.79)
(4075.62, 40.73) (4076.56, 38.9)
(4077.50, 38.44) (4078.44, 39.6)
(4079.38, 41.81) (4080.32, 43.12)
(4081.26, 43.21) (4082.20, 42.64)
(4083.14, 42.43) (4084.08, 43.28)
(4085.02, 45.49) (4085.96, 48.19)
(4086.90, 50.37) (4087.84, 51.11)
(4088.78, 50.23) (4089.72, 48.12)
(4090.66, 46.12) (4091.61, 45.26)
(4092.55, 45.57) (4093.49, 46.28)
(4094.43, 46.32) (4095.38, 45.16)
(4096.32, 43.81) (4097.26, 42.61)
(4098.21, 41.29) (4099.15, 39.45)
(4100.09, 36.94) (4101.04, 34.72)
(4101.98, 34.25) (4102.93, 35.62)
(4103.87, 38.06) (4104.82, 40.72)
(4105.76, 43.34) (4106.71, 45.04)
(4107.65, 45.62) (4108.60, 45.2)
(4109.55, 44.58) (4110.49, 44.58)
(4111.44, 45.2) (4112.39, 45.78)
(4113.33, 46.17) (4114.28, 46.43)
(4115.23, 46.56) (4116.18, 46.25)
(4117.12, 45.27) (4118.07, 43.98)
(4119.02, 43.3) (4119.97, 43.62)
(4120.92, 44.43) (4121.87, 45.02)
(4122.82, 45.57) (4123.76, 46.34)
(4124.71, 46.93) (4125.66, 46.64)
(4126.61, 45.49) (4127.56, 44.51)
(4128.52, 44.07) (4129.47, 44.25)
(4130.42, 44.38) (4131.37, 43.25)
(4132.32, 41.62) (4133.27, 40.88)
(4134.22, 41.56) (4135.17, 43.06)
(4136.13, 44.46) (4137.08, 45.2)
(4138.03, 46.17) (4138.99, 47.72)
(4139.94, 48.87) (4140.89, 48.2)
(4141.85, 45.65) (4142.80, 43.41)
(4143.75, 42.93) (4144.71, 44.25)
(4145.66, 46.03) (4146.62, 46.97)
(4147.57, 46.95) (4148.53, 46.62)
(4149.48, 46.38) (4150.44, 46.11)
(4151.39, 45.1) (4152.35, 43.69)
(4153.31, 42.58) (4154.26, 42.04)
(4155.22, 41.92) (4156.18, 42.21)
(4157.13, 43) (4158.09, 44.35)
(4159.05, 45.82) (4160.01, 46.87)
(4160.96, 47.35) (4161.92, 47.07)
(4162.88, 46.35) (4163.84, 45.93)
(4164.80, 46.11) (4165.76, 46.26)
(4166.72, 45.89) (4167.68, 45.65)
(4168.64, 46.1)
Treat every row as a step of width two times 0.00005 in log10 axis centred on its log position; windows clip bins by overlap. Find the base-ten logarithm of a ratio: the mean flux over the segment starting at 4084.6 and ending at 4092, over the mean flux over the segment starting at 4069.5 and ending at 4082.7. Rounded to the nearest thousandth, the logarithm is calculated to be 0.059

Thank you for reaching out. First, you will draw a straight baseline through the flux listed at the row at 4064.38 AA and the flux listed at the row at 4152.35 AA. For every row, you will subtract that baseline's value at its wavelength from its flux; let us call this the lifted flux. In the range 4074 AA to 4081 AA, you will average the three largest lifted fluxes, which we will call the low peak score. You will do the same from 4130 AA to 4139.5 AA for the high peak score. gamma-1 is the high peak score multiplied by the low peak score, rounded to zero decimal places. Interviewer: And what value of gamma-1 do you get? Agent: 13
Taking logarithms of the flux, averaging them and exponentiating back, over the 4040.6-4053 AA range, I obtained 41.9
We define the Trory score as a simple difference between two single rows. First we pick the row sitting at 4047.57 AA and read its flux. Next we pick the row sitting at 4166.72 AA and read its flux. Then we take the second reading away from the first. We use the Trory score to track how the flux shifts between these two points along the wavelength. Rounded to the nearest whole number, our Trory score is -5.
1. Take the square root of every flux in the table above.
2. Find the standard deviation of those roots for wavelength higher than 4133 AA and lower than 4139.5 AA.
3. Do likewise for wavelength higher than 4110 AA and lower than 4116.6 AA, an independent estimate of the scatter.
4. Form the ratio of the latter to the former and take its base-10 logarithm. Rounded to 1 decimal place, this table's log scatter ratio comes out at -0.5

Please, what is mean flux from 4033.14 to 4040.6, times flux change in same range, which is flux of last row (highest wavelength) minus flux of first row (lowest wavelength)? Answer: 248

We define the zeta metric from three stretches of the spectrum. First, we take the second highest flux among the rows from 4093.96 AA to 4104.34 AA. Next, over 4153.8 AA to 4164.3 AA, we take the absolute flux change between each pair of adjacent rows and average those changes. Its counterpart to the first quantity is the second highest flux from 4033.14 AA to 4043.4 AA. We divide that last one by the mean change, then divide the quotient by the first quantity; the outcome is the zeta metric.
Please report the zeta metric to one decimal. 1.5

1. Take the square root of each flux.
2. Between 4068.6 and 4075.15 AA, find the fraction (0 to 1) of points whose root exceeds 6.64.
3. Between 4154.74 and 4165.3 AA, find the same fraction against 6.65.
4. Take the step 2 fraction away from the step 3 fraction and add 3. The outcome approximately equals 3.44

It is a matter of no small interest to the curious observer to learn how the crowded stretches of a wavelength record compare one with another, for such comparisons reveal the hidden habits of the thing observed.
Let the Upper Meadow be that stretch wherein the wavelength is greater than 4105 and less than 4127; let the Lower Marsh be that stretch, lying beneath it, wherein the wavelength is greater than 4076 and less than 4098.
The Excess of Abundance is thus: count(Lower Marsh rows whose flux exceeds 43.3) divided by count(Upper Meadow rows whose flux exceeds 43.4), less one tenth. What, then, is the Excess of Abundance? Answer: 0.52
